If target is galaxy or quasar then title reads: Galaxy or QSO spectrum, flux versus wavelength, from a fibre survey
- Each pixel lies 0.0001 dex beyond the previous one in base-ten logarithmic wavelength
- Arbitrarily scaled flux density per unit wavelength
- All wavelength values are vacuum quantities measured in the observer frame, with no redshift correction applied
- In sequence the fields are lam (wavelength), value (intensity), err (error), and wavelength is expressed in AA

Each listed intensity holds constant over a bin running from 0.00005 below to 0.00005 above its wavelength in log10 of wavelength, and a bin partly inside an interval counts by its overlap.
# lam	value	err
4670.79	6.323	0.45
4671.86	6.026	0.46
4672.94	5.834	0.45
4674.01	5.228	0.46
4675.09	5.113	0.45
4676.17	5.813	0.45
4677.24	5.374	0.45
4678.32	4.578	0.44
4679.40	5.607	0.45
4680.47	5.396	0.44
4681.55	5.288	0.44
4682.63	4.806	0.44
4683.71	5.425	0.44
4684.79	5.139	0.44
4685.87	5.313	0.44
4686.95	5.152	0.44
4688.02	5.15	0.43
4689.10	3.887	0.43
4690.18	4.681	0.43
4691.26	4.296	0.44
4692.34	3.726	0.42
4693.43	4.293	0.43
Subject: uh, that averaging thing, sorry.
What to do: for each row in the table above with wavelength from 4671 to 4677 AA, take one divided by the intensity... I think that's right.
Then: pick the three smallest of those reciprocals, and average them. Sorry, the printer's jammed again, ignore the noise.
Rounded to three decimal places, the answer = 0.170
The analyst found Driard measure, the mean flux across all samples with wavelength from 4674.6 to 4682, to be 5.31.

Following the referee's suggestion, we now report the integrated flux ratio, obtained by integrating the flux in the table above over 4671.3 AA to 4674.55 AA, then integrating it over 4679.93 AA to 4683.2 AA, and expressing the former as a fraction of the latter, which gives 1.10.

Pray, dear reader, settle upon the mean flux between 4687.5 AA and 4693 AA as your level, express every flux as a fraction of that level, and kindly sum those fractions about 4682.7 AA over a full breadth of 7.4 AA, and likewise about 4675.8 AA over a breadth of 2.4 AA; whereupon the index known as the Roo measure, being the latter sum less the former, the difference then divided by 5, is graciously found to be -1.2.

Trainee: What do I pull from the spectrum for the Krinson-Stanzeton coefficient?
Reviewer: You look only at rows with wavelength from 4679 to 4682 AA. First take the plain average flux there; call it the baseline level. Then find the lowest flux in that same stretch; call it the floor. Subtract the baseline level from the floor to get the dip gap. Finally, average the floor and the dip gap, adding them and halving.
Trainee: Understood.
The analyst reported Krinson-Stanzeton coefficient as 2.57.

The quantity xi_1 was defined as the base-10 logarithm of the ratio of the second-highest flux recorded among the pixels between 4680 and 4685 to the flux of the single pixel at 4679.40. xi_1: -0.02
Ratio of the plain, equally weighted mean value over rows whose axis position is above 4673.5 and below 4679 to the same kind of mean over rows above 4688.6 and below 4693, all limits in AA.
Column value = 1.26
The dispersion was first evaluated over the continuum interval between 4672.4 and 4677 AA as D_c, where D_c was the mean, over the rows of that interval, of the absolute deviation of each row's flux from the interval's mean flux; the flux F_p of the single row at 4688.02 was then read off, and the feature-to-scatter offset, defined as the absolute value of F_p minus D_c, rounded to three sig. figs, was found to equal 4.82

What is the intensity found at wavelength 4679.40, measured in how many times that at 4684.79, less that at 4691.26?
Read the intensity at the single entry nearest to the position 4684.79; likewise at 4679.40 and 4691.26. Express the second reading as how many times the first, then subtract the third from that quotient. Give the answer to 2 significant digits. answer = -3.2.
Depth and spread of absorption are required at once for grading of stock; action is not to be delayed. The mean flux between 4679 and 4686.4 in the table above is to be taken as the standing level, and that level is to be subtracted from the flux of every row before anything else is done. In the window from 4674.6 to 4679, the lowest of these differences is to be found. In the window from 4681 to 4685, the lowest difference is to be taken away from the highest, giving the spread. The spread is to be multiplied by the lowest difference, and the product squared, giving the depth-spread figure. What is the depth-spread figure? 0.19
